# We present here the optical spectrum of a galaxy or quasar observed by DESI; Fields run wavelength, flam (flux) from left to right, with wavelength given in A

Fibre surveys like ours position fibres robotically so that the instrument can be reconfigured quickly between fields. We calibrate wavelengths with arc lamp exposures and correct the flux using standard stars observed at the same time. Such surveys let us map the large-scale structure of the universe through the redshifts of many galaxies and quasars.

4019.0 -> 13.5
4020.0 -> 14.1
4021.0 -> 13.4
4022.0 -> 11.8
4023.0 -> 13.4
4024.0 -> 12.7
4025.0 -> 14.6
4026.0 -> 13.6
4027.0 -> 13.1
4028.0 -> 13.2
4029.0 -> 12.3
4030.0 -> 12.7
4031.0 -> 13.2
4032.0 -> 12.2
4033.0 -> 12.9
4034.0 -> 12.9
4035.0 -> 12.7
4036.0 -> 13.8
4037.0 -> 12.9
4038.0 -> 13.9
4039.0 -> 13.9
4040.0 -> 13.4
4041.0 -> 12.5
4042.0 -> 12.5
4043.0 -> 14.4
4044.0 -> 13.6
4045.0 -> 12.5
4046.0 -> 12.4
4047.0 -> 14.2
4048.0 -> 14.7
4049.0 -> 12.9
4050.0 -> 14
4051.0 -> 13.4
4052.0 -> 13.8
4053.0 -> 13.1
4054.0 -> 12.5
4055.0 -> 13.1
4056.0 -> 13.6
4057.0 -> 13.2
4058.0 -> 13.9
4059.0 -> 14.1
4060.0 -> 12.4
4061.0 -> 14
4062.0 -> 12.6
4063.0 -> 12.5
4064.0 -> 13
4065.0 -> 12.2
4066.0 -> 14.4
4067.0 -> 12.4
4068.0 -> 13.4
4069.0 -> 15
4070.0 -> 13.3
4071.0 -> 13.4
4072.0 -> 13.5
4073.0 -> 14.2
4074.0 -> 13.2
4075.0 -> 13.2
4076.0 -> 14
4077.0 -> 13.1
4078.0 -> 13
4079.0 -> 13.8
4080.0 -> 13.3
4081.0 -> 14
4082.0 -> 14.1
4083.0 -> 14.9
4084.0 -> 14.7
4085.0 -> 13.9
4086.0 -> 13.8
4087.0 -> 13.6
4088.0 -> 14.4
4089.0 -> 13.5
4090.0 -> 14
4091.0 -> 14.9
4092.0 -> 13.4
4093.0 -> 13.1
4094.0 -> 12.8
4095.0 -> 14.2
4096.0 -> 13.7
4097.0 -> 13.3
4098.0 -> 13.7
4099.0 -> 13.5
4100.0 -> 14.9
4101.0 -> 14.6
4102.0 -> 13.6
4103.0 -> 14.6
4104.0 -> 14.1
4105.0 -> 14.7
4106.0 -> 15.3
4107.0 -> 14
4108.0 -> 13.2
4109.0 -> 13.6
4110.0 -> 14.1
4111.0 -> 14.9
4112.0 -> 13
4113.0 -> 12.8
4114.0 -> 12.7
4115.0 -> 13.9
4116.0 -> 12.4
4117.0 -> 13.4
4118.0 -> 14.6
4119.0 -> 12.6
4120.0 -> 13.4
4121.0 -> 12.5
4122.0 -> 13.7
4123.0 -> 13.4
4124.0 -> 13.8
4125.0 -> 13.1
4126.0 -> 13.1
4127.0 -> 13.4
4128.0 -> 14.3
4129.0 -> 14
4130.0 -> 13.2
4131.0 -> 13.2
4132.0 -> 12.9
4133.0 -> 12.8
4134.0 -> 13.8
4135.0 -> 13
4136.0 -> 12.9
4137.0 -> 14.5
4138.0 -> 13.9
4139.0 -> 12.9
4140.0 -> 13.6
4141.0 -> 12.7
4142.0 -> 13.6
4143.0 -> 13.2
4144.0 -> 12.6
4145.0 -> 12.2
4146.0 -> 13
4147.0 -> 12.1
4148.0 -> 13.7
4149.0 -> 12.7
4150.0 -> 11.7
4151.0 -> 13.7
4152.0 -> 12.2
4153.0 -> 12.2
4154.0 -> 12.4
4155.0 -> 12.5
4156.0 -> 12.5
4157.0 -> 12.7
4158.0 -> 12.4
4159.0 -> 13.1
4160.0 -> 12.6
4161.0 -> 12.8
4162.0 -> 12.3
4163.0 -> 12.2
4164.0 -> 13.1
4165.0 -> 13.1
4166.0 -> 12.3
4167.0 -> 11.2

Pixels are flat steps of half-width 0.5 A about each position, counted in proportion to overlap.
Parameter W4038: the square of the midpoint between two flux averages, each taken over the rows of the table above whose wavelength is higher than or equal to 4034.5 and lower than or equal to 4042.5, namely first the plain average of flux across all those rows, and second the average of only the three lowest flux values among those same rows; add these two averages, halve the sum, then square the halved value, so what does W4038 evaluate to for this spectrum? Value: 166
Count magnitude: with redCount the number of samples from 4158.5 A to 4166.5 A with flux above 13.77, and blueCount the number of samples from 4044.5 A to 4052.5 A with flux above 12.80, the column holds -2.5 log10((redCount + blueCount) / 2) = -1.2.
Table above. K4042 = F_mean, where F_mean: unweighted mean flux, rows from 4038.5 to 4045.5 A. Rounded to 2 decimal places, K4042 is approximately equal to 13.26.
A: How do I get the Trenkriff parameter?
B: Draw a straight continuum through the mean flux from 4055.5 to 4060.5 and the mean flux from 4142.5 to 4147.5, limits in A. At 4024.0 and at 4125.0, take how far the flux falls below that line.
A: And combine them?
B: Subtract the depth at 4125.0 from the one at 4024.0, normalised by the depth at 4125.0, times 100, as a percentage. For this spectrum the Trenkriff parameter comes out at -464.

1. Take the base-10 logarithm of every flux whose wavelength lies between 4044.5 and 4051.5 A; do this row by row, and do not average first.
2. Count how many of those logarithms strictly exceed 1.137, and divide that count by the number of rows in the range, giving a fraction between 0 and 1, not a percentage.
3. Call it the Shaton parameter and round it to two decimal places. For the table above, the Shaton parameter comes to 0.43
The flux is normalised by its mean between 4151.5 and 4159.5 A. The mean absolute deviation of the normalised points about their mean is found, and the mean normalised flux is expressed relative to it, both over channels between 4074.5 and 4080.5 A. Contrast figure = 40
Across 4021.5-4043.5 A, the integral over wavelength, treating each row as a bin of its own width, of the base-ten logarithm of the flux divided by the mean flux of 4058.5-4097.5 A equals -0.4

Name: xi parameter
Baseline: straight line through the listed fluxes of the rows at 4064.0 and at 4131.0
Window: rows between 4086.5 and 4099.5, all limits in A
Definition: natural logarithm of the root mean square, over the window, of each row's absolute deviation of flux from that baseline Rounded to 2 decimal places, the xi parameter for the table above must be -0.20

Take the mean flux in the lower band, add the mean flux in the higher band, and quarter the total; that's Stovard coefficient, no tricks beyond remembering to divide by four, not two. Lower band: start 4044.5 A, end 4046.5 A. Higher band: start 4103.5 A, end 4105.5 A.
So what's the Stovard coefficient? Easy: 6.7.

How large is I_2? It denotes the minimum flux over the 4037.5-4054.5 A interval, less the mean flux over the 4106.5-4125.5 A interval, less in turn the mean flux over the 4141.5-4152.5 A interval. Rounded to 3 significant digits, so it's -13.8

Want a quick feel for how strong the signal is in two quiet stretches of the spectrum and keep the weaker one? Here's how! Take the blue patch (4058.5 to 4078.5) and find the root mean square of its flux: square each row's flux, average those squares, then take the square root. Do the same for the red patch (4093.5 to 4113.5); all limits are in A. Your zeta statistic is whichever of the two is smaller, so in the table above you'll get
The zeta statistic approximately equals 13.4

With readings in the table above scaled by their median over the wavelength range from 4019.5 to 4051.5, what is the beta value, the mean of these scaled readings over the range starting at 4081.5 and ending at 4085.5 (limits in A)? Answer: 1.09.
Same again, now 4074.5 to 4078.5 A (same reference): 1.01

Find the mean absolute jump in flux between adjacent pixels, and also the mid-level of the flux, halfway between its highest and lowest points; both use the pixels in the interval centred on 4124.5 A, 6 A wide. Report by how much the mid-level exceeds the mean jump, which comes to 13.1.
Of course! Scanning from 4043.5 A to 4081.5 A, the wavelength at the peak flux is 4069.0 A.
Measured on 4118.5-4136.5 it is 4128.0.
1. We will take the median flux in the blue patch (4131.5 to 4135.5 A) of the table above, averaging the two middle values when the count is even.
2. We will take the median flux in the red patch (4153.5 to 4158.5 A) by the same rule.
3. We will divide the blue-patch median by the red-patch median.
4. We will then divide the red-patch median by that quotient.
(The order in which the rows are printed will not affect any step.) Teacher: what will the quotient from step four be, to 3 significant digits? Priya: 12.1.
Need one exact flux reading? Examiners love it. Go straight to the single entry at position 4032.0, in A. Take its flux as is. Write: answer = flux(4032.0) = 12.2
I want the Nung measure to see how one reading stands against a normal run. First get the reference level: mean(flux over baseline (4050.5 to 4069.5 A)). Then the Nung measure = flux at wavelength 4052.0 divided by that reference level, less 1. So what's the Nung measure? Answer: 0.04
